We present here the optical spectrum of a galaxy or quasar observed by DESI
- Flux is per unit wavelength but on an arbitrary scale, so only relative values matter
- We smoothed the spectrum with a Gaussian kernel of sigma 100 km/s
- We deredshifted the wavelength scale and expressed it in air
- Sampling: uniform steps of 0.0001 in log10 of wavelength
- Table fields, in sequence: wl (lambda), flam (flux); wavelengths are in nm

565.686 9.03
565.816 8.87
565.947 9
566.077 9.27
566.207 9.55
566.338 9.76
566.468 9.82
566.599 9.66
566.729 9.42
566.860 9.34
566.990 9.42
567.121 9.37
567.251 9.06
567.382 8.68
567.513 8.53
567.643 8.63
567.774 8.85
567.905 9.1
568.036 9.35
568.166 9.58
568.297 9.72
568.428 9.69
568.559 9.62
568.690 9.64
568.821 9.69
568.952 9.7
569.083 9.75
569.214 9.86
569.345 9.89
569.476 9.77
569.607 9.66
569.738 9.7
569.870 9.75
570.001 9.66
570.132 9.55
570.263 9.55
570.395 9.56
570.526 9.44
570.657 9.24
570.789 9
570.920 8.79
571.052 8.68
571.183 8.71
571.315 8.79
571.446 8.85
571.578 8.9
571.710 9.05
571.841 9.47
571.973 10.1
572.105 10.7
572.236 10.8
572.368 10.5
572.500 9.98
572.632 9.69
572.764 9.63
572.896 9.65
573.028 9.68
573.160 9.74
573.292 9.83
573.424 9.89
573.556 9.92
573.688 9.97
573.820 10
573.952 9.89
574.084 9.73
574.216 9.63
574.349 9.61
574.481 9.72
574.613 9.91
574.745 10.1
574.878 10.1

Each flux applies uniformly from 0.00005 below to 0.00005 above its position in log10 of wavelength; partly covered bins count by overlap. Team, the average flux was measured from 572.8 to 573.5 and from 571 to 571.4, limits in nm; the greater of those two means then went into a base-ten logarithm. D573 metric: 0.989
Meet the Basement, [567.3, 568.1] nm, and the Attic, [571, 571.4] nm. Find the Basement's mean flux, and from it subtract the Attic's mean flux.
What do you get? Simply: 0.1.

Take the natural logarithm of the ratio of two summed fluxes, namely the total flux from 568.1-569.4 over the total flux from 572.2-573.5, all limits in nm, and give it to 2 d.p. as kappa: -0.02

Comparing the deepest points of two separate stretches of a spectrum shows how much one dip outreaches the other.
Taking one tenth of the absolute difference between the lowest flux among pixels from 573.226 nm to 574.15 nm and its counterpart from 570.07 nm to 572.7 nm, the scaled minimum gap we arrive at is 0.105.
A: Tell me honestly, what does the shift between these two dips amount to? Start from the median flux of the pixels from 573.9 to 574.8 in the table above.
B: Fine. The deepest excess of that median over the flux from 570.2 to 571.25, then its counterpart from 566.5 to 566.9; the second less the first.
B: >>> -0.7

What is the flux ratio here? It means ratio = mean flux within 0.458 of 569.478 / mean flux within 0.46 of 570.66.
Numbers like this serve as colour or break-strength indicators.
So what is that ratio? 1.06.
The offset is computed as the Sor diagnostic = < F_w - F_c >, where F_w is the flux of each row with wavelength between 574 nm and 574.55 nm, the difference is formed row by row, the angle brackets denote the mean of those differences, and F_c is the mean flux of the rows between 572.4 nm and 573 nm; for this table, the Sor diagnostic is -0.1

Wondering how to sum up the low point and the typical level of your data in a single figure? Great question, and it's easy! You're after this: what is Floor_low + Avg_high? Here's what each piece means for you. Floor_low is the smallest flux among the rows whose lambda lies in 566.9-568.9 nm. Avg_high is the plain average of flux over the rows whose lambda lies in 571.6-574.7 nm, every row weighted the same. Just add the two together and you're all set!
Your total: 18.4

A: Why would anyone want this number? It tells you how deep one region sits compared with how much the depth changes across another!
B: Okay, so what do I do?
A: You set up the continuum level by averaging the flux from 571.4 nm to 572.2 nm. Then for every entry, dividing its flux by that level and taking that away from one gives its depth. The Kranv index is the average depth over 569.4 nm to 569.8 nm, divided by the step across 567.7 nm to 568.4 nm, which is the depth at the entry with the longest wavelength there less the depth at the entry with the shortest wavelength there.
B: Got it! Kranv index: 0.2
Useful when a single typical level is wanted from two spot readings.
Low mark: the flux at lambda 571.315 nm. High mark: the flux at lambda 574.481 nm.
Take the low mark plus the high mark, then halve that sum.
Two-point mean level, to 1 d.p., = 9.3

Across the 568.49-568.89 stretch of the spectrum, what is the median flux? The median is 9.6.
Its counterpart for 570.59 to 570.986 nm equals 9.0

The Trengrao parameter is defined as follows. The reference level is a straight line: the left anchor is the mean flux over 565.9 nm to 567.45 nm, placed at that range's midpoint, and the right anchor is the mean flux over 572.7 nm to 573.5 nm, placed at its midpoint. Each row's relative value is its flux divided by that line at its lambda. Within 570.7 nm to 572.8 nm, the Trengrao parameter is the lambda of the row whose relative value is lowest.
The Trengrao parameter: 571.052 nm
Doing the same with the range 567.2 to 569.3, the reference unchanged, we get 567.513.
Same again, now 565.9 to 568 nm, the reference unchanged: 567.513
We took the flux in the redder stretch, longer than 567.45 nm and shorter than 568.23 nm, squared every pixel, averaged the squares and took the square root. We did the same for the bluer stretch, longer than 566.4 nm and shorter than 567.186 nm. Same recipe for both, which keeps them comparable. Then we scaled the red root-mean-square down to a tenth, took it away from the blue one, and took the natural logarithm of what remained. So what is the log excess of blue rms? 2.152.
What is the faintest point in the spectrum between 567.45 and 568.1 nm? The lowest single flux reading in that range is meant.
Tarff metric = 8.53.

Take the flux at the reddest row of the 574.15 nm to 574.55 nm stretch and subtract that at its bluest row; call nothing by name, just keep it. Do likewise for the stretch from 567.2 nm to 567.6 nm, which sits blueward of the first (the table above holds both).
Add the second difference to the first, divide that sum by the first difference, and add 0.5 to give -4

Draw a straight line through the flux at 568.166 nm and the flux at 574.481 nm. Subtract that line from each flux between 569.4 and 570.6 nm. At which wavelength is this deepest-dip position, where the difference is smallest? 570.526 nm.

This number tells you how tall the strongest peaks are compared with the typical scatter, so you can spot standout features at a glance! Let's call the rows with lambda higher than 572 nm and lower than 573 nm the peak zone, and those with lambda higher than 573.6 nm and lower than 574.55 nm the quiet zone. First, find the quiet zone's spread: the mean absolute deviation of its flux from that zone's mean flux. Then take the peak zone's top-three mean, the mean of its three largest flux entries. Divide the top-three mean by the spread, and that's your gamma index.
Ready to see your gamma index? 78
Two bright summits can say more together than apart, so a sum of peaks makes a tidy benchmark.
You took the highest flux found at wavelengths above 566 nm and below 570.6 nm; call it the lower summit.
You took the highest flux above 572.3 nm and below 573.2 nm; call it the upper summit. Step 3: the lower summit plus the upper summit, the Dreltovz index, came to 20.4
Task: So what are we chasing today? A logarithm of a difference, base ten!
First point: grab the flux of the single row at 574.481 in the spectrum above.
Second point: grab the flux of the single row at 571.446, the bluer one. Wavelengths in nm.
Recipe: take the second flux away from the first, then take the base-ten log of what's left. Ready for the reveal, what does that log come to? -0.1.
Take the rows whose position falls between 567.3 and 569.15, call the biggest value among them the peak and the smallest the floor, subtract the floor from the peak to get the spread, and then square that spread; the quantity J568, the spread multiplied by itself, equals 1.5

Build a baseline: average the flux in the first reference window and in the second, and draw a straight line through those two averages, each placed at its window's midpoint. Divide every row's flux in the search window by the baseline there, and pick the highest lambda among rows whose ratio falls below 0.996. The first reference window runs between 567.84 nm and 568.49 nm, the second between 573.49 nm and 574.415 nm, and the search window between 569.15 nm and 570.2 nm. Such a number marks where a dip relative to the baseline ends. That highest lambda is 570.132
